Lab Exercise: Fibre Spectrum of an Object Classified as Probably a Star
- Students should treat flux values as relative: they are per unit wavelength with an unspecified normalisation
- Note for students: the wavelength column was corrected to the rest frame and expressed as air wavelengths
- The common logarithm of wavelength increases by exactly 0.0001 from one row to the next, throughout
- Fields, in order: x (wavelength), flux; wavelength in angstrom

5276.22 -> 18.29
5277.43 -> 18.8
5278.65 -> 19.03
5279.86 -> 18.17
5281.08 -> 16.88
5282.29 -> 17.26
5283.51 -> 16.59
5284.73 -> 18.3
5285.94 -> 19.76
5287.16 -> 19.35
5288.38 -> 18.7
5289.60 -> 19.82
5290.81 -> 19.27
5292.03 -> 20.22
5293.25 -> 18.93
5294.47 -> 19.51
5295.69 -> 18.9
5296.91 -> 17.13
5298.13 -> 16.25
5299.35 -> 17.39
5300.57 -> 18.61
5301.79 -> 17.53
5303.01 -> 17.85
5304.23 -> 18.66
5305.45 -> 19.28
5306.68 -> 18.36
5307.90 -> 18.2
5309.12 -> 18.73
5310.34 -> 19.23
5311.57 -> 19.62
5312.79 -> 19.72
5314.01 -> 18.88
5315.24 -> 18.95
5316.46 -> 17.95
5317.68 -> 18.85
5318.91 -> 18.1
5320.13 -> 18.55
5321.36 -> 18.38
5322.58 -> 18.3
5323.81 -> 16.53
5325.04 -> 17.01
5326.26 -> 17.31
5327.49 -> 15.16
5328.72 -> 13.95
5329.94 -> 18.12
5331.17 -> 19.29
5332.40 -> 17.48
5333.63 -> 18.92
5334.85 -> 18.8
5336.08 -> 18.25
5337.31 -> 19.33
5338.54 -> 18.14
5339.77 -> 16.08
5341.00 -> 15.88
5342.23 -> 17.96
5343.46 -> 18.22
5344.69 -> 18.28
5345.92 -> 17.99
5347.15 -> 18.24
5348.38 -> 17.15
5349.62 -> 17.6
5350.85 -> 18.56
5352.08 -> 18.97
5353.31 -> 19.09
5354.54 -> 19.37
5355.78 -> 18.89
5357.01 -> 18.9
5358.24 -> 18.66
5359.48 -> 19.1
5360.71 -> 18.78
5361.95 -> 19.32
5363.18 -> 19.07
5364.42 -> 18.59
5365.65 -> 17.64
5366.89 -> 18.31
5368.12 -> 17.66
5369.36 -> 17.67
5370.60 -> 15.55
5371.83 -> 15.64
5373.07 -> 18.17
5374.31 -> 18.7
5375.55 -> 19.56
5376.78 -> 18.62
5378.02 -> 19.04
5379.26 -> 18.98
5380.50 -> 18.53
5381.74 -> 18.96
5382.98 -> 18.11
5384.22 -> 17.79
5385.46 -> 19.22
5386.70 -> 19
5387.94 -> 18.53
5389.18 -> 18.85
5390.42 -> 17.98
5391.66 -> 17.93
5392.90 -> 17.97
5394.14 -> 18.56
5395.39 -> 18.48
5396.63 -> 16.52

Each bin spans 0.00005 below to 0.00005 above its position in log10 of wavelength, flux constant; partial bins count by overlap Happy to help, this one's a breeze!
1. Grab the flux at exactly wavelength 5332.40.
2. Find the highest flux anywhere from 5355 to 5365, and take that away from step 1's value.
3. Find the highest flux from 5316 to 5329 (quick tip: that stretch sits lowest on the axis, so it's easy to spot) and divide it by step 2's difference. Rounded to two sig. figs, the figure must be -10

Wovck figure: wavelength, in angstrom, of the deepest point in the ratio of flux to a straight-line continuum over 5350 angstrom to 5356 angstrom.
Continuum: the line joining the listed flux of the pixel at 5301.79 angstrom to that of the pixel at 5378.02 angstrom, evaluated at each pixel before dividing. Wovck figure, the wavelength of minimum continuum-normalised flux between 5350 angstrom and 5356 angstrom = 5350.85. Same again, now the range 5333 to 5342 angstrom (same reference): 5341.00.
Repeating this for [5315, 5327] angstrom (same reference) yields 5323.81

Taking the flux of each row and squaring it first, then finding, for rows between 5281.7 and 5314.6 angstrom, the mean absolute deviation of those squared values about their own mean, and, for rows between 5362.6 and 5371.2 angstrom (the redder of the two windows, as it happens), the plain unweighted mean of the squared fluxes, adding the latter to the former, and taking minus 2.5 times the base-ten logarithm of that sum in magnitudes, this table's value -6.35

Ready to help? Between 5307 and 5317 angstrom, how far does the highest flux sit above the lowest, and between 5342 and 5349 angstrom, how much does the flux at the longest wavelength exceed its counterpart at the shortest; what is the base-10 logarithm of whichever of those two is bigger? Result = 0.25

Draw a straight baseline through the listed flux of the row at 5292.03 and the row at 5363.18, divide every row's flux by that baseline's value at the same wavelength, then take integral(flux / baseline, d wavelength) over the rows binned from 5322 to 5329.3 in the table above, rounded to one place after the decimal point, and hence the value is 6.1 angstrom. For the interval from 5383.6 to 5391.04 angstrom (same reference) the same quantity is 7.4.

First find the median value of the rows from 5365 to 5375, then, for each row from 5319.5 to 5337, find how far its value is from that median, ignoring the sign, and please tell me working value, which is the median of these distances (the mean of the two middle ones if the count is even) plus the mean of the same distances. 1.9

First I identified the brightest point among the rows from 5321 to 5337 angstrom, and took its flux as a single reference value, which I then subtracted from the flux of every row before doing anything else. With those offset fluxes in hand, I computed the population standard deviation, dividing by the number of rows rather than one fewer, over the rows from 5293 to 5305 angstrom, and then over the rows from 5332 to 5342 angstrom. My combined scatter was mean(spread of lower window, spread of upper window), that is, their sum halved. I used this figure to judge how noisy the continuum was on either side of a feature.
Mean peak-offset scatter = 1.08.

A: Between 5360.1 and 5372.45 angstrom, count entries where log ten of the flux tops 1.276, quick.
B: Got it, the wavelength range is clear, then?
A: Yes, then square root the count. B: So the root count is 1.4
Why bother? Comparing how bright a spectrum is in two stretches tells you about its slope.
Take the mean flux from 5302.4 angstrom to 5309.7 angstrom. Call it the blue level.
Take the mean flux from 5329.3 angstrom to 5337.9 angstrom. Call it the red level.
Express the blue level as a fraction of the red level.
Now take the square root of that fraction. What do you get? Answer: 1.00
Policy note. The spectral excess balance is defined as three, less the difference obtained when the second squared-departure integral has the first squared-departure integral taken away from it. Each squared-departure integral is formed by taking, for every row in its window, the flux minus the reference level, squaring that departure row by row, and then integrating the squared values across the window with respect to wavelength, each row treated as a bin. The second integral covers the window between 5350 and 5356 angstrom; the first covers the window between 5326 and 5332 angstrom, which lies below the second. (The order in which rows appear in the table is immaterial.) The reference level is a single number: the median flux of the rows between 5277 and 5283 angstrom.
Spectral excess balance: 34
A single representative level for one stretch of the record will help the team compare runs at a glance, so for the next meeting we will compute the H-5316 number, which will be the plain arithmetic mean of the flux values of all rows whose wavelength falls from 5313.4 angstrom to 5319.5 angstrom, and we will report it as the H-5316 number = 18.5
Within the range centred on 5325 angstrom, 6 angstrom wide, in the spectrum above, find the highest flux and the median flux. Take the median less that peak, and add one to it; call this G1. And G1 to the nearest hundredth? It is -0.29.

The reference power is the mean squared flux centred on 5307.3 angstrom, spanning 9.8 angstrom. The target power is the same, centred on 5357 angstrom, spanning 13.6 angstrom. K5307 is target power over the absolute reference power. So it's 1.02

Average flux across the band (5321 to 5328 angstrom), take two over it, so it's 0.117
